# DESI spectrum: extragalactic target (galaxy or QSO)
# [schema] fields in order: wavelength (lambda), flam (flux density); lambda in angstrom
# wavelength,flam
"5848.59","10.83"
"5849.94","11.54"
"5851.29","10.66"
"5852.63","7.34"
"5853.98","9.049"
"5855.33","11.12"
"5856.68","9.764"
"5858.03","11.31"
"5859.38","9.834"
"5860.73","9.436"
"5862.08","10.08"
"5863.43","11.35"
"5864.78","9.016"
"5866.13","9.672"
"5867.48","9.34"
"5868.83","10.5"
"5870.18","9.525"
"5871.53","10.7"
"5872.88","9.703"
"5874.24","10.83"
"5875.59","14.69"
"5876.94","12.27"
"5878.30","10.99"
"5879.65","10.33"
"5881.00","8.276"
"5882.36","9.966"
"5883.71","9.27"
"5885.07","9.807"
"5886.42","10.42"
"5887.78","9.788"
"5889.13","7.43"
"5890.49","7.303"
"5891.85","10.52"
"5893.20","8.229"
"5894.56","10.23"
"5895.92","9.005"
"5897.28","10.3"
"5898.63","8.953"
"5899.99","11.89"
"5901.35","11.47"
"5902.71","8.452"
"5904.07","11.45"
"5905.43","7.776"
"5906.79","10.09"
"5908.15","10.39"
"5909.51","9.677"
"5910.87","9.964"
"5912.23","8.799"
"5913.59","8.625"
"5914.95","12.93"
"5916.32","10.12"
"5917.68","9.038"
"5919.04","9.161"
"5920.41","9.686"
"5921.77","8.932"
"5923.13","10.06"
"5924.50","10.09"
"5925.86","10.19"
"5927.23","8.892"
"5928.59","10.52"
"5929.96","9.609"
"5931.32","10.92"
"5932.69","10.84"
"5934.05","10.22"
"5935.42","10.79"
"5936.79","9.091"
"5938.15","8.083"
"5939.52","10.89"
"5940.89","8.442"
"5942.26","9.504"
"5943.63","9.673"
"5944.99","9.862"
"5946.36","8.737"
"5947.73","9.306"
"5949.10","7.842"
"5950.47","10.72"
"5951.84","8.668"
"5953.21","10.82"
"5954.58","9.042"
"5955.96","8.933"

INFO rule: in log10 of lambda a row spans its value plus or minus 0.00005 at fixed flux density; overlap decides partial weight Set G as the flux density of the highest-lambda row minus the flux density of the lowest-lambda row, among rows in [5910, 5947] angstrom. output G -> -1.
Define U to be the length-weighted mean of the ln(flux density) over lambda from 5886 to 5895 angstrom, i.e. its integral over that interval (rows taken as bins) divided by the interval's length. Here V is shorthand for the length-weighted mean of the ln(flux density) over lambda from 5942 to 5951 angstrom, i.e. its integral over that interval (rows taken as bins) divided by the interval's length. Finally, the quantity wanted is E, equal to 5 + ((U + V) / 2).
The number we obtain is 7.21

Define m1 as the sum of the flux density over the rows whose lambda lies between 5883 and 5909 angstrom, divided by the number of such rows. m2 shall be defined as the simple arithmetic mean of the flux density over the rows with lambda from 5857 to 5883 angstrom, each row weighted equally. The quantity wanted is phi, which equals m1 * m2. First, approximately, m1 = 9.6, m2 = 10.4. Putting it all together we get 100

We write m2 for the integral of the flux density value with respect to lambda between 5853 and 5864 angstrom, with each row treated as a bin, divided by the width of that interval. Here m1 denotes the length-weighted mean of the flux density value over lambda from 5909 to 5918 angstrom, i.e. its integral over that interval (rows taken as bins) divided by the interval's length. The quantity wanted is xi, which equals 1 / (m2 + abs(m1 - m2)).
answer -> 0.096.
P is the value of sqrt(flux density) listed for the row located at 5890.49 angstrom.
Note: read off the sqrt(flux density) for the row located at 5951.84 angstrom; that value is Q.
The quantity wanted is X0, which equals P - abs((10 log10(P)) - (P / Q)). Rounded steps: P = 2.70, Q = 2.9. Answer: -0.697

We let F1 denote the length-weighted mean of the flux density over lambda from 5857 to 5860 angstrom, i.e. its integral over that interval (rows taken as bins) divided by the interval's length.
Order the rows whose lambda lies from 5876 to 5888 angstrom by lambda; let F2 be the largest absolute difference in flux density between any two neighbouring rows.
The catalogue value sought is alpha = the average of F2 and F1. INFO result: 6.27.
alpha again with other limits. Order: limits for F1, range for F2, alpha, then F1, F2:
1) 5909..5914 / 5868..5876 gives 6.58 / 9.3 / 3.9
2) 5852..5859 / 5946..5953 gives 6.30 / 9.7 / 2.9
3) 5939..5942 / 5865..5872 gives 5.37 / 9.6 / 1.2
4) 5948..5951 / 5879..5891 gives 5.78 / 9.2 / 2.4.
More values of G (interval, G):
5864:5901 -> 3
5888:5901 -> 4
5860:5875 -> 1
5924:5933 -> 1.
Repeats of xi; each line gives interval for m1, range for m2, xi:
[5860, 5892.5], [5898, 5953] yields 0.100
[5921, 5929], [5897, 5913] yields 0.099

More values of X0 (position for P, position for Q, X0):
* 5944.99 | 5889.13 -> -0.677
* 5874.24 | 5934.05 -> -0.853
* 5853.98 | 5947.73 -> -0.789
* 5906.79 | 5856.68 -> -0.826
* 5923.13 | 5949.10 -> -0.709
